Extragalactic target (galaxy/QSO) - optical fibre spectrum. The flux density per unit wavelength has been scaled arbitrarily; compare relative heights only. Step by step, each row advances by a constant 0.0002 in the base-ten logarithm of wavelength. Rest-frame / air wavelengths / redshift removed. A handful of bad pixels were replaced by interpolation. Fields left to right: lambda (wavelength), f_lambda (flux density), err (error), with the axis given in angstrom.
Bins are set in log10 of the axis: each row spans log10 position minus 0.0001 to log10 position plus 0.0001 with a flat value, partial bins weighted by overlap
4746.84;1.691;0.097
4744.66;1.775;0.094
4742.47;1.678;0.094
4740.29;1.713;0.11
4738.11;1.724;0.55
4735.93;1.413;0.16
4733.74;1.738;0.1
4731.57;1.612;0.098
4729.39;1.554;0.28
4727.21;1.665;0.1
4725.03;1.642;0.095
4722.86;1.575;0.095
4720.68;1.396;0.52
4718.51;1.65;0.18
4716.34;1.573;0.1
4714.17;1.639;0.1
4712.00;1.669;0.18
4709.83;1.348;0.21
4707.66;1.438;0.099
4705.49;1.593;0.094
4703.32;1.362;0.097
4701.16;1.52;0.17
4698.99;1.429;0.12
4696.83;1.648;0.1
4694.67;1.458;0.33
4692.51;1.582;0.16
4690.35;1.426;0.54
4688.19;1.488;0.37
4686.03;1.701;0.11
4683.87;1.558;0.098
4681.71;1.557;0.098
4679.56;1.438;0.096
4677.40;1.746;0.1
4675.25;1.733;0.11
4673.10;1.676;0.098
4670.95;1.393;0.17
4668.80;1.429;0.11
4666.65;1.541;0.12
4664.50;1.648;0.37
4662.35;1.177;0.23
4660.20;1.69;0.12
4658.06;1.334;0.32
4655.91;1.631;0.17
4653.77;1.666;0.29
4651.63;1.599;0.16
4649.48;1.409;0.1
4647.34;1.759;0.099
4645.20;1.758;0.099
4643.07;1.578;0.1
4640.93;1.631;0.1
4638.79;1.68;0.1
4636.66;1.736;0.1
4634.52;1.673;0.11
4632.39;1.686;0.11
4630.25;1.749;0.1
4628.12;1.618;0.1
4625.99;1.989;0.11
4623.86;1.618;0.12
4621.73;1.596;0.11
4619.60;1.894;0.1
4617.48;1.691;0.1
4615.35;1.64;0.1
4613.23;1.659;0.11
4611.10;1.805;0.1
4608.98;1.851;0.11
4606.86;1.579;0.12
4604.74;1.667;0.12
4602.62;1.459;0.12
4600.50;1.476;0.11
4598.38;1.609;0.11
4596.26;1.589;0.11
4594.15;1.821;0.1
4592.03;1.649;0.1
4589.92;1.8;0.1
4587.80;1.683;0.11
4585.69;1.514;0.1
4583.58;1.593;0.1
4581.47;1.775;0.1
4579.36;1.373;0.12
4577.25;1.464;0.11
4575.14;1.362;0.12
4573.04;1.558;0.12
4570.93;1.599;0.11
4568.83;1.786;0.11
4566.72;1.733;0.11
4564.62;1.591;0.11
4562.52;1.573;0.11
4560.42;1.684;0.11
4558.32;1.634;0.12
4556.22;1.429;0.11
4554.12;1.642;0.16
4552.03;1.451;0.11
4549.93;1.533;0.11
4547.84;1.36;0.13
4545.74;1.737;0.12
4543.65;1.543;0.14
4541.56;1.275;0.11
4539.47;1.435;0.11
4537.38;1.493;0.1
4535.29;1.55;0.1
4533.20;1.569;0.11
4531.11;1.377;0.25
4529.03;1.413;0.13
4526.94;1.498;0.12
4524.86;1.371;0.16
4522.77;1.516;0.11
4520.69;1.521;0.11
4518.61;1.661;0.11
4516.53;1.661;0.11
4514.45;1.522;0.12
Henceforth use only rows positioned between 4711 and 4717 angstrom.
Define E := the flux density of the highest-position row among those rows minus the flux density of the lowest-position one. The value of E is -0.10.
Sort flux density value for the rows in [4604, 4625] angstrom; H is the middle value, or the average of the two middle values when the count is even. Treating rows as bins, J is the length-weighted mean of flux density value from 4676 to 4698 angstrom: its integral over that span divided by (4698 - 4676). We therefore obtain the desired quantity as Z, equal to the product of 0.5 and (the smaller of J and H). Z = 0.78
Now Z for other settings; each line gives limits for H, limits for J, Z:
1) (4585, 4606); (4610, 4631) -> 0.81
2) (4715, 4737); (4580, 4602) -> 0.80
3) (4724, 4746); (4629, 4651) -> 0.83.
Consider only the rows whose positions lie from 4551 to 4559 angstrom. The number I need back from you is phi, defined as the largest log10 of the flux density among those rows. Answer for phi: 0.215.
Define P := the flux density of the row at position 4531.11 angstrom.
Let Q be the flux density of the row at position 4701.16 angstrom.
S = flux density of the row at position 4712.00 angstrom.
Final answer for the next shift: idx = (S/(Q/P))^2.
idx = 2.29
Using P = 1.377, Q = 1.52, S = 1.669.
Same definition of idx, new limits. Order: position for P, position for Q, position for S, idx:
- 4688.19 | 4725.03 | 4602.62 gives 1.75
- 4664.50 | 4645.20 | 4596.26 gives 2.22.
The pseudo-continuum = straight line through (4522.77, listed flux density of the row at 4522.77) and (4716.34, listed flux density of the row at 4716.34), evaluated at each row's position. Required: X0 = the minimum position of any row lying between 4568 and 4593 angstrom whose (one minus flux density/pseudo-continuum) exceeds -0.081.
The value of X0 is 4570.93 angstrom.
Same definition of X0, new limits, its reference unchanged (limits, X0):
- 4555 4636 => 4556.22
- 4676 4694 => 4679.56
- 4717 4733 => 4718.51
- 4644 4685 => 4649.48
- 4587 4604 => 4592.03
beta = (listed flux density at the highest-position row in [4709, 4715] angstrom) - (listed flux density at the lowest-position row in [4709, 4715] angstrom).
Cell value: 0.29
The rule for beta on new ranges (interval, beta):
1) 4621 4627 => 0.39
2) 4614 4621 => 0.25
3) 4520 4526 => -0.15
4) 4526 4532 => -0.12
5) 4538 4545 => 0.11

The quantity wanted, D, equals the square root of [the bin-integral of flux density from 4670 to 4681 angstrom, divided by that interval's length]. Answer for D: 1.26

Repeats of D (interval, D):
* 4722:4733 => 1.27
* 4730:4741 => 1.28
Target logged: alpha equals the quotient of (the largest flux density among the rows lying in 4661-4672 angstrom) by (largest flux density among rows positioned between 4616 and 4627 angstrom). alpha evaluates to 0.83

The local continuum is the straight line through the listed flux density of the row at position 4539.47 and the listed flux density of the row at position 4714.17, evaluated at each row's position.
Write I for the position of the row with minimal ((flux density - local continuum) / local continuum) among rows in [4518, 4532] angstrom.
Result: 4531.11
